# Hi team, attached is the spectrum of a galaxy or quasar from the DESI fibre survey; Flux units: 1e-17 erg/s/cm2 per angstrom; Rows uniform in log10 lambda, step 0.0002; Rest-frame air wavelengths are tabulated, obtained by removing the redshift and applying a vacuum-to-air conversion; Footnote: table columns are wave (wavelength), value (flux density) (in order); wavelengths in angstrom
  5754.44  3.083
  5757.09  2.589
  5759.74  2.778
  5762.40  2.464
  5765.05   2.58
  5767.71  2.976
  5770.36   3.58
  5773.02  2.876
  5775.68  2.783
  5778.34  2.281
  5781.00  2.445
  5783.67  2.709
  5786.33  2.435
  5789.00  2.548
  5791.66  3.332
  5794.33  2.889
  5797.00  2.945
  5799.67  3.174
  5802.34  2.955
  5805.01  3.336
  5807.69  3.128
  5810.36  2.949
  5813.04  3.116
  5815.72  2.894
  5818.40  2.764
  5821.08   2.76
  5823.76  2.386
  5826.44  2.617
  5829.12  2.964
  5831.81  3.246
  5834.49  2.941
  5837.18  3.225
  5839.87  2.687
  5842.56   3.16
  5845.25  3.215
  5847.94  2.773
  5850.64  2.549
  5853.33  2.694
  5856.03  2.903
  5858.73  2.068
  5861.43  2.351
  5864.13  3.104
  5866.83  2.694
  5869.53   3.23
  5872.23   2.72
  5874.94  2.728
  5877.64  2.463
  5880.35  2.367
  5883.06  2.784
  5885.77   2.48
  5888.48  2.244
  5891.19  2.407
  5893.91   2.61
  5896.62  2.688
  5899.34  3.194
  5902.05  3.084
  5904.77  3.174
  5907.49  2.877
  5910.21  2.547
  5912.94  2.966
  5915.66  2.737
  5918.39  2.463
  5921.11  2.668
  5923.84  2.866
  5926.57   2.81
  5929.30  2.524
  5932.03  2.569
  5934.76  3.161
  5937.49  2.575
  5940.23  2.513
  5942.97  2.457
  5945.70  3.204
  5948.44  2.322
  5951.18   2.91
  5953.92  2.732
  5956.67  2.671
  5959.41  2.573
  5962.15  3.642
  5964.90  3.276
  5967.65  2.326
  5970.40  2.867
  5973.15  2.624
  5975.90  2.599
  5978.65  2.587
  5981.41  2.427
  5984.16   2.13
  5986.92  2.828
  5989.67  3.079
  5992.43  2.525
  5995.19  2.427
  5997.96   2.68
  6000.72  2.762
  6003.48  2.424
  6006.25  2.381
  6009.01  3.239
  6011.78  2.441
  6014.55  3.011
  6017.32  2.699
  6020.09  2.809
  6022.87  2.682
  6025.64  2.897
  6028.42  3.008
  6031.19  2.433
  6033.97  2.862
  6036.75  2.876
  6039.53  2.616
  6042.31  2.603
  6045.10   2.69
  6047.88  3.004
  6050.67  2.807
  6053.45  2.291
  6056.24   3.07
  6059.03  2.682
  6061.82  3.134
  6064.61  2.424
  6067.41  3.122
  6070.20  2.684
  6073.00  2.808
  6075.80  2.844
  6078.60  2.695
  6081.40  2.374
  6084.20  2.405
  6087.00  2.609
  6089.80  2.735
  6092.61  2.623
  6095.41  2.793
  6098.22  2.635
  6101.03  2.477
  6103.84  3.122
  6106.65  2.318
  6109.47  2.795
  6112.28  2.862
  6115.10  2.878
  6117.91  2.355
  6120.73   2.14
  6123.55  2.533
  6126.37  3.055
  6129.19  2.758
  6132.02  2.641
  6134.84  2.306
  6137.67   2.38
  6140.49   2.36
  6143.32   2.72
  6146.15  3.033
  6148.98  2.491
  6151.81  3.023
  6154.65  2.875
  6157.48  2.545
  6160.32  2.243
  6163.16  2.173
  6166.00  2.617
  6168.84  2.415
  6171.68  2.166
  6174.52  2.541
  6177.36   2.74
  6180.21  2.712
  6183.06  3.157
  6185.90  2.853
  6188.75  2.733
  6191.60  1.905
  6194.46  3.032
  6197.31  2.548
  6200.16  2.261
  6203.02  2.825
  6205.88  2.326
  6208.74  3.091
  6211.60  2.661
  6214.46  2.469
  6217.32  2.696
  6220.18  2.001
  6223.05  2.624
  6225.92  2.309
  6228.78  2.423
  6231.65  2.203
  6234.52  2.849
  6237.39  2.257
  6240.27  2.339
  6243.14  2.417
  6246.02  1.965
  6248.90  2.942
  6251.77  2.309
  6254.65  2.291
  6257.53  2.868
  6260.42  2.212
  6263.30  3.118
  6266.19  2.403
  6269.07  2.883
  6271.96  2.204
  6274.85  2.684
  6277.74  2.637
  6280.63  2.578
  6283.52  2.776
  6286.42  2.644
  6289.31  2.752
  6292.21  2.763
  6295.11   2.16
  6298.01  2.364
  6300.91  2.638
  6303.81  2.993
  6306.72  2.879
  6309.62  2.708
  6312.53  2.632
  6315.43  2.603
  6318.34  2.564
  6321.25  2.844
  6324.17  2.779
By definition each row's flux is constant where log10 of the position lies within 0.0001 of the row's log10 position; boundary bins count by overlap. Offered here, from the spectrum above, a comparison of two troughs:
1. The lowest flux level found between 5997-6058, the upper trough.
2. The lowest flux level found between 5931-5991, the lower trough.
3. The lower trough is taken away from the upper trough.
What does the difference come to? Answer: 0.16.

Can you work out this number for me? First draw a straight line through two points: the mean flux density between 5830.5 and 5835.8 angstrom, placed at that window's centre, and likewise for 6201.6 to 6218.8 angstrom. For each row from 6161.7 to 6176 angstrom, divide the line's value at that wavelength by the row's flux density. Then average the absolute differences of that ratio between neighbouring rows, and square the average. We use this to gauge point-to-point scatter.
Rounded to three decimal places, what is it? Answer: 0.024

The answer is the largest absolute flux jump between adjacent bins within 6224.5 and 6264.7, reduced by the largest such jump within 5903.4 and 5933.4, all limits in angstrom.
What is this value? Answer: 0.56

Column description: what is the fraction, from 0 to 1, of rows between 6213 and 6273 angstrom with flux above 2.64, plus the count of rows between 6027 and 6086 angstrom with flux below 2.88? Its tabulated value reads 16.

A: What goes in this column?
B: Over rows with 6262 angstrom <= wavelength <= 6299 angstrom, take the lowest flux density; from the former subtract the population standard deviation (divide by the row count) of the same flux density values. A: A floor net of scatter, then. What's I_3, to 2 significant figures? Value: 1.9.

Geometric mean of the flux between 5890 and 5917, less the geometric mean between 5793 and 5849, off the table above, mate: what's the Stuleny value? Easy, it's -0.13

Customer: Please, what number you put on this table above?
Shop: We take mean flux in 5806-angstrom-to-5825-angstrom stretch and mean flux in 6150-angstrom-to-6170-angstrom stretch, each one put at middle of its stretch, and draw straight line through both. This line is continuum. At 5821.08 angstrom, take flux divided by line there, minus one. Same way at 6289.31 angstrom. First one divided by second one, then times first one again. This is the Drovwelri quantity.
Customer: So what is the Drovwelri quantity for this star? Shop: 0.01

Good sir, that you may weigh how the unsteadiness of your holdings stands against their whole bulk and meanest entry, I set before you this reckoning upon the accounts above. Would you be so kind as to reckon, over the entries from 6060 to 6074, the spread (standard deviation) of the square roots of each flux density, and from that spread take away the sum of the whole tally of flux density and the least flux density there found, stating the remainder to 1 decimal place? -16.5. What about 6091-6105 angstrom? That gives -16.1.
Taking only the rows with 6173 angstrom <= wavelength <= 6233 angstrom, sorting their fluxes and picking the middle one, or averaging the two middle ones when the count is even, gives 2.624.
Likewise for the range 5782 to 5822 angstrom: 2.945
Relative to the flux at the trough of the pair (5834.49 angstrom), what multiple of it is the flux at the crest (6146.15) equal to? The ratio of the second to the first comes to 1.03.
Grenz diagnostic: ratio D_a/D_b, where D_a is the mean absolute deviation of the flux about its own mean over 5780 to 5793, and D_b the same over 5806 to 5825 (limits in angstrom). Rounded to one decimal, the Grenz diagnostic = 1.4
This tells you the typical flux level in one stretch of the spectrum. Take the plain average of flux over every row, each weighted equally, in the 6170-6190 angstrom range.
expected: 2.70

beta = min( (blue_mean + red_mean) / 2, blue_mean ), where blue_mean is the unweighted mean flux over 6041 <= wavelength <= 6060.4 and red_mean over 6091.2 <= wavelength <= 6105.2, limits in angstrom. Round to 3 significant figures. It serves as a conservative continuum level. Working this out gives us 2.73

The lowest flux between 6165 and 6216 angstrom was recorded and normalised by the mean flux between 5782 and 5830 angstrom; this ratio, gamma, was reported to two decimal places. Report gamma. 0.66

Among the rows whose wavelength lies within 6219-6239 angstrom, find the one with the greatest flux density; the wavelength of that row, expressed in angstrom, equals 6234.52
